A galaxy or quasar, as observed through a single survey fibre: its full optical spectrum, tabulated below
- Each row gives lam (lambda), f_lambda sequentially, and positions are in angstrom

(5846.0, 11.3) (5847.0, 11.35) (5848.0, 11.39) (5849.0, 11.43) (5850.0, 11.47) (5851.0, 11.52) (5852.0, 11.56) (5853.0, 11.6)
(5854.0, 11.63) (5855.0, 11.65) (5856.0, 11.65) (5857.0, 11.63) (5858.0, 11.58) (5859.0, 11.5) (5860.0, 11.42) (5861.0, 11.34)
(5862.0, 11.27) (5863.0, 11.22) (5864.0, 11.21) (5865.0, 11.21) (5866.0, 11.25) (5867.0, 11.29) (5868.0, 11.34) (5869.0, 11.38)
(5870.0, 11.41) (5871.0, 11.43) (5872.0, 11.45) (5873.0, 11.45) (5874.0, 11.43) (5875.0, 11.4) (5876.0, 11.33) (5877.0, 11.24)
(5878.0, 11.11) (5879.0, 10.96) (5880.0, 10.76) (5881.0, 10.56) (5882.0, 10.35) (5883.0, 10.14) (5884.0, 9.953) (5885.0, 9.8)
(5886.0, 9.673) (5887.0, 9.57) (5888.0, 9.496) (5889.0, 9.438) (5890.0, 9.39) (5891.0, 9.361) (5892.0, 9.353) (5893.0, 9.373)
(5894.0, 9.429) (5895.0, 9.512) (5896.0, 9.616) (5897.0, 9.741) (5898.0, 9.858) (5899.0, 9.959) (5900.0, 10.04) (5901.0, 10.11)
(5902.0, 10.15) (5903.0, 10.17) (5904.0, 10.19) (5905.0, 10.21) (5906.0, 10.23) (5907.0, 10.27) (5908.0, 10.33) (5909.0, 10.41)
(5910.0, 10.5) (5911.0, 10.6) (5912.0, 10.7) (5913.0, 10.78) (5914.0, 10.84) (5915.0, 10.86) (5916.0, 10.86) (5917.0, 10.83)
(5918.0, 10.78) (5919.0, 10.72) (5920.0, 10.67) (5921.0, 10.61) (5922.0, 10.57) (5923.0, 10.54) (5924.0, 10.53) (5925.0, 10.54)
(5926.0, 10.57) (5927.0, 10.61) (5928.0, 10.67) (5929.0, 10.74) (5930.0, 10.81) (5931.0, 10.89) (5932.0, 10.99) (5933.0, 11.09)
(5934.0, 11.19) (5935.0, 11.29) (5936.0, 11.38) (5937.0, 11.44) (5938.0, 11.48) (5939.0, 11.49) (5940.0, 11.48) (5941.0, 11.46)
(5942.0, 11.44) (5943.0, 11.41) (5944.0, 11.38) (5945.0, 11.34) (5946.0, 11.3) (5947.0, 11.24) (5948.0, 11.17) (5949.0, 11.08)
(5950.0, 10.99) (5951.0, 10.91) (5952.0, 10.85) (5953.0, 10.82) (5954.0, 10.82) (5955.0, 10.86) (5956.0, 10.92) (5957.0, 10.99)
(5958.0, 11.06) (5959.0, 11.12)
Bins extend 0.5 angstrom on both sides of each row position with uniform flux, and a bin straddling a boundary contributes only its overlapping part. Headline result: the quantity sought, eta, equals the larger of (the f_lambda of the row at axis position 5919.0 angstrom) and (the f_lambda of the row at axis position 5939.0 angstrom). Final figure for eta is 11.5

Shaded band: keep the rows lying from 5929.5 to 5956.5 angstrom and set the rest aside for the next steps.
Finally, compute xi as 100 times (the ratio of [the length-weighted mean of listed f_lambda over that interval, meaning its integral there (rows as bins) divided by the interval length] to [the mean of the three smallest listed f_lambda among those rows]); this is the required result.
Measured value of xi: 103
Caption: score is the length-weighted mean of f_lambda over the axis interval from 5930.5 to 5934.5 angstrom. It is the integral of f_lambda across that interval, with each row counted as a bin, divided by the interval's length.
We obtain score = 11.0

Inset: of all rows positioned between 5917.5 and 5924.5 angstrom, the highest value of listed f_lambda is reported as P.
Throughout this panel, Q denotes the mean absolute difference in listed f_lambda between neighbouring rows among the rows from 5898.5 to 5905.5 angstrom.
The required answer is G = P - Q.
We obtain 10.7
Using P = 10.78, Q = 0.042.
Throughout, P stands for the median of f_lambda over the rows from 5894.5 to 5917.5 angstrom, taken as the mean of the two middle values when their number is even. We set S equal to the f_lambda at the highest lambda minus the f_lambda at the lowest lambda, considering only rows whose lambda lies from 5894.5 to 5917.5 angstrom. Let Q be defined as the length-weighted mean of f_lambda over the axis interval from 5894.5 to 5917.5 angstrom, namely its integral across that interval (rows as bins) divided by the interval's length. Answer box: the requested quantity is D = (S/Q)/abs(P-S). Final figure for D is 0.014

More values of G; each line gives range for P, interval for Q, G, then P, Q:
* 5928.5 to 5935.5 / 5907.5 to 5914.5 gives 11.2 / 11.29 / 0.085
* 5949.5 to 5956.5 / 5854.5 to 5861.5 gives 10.9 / 10.99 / 0.052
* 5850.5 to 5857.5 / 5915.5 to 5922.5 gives 11.6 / 11.65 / 0.048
